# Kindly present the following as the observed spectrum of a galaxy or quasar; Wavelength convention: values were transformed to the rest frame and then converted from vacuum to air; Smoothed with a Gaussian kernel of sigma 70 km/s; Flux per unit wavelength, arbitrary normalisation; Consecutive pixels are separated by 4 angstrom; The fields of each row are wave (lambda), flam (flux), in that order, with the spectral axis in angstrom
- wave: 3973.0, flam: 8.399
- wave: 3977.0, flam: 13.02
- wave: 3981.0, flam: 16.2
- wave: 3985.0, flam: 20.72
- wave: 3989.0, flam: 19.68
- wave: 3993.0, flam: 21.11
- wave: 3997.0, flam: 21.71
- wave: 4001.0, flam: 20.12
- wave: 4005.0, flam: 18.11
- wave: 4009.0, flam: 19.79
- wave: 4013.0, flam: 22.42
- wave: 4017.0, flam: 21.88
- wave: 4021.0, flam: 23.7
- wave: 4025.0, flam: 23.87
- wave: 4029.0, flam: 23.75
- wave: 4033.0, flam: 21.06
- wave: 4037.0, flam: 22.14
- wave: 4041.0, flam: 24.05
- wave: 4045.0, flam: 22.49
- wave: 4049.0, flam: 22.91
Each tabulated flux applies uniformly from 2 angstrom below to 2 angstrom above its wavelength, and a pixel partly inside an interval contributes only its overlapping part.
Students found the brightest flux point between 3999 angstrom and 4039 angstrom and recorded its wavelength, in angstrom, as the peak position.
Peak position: 4025.0 angstrom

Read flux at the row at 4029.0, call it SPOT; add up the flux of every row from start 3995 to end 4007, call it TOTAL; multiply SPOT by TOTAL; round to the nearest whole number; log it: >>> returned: 1424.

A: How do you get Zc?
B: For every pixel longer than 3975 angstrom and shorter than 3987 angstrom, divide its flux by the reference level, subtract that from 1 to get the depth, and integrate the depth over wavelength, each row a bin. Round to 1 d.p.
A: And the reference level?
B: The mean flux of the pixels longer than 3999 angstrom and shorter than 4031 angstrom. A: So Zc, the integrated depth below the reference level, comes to 2.8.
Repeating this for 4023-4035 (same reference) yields -0.7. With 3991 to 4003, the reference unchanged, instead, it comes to 0.4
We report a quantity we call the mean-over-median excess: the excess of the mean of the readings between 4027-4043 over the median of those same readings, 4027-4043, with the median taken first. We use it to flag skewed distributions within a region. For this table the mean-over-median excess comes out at -0.2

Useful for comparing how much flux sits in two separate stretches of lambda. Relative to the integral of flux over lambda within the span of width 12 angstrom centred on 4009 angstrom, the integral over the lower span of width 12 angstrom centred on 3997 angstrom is 1.04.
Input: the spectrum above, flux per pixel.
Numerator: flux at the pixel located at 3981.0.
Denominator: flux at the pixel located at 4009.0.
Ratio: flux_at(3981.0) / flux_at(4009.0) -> 0.819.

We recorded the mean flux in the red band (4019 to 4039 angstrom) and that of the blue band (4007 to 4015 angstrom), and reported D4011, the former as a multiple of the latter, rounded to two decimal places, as 1.09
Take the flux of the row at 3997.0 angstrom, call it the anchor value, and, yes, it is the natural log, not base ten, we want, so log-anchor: 3.08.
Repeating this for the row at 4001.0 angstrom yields 3.00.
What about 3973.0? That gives 2.13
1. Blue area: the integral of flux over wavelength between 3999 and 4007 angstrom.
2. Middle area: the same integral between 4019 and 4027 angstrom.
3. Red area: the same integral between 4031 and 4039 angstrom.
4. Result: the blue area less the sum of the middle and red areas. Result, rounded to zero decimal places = -210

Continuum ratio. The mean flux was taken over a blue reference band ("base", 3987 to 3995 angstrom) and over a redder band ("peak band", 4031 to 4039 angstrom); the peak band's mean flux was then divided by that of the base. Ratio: 1.06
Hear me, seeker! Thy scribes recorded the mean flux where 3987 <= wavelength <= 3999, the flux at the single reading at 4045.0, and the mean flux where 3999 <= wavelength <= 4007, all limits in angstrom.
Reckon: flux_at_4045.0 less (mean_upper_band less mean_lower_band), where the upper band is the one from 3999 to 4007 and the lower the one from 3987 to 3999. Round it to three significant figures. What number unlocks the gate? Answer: 24.2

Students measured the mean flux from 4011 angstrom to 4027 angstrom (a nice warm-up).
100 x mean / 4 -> 574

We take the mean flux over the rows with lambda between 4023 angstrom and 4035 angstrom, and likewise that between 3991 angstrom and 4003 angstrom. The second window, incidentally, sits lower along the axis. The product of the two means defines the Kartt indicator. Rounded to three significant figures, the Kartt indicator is 480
